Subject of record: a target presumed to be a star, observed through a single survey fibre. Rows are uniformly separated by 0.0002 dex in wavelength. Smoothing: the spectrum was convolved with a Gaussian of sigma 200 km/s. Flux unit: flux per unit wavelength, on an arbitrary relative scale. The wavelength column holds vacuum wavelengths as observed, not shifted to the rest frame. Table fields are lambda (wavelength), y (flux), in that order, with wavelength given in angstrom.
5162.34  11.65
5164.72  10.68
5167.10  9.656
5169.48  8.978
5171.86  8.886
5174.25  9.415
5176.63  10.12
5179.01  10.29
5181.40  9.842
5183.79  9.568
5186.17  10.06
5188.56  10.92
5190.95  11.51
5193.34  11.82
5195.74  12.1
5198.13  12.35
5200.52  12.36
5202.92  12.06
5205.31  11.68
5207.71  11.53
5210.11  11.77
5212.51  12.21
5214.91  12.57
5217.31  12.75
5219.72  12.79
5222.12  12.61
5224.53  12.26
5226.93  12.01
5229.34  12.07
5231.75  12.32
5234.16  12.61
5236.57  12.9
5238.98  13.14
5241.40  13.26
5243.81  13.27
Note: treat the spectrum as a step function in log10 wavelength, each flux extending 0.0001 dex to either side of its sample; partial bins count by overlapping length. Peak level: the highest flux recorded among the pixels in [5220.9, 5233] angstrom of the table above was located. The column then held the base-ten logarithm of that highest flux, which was 1.10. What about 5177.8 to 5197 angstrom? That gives 1.08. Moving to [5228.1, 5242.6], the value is 1.12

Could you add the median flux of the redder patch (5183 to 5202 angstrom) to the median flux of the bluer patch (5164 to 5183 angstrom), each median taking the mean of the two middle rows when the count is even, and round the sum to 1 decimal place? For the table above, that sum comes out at 21.4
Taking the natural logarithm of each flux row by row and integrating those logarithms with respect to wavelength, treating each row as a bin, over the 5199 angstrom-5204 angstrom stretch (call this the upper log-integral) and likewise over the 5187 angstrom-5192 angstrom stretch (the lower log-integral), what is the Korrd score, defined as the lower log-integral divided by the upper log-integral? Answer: 0.96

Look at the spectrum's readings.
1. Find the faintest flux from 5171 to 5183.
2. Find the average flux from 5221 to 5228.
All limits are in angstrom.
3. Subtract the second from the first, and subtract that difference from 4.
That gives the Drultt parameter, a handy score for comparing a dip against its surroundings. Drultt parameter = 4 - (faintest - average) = 7.41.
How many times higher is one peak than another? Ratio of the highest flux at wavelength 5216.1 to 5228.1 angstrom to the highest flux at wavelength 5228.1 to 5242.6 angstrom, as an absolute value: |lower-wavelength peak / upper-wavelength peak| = 0.96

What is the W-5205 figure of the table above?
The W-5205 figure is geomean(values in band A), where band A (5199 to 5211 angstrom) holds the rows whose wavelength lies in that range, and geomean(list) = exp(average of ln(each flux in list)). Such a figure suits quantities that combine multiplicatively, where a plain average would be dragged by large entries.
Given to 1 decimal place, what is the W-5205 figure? 11.9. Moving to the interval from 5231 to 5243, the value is 12.8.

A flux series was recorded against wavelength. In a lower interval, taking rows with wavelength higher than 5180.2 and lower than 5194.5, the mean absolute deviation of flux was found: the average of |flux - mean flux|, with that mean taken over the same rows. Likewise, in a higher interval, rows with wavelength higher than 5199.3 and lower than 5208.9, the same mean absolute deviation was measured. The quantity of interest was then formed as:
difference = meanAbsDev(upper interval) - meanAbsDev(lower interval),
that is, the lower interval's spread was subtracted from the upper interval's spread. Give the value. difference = -0.49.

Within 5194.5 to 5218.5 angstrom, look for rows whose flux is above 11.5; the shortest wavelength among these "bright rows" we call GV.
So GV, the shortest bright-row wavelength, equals 5195.74 angstrom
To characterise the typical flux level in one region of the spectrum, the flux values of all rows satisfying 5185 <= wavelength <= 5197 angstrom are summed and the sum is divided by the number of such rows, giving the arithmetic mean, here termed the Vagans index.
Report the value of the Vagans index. 11.3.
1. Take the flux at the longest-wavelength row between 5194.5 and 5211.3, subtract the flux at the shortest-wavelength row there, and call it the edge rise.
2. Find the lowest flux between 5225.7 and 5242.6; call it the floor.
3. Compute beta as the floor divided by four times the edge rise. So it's -9.1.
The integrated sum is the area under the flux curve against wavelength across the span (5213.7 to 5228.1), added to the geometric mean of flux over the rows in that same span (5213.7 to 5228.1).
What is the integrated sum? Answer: 193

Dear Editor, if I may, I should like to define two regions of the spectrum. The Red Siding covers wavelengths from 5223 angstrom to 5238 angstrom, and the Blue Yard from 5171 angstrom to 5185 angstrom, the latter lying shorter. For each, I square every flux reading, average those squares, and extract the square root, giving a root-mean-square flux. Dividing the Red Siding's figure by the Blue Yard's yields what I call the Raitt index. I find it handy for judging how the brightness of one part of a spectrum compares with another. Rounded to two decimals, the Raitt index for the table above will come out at 1.28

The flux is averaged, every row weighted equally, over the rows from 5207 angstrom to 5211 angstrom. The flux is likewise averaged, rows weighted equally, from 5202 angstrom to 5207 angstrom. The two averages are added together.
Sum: 23.5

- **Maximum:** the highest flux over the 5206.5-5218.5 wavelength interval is 12.75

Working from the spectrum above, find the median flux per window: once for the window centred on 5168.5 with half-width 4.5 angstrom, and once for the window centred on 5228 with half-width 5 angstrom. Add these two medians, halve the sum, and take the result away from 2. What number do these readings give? -8.7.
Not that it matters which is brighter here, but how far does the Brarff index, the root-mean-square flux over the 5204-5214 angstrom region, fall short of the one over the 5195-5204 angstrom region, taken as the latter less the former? 0.4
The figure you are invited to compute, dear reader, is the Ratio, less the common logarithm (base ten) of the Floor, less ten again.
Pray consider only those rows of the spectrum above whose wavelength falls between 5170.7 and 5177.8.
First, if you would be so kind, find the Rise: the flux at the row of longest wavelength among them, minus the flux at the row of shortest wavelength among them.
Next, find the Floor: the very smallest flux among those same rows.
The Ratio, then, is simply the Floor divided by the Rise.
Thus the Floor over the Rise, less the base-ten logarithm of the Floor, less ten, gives -4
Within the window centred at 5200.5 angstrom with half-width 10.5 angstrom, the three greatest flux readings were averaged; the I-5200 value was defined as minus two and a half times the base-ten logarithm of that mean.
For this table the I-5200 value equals -2.72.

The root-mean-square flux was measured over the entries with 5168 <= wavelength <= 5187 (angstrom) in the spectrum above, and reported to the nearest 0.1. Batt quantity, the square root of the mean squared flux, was 9.7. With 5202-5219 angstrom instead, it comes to 12.1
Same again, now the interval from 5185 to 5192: 10.8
